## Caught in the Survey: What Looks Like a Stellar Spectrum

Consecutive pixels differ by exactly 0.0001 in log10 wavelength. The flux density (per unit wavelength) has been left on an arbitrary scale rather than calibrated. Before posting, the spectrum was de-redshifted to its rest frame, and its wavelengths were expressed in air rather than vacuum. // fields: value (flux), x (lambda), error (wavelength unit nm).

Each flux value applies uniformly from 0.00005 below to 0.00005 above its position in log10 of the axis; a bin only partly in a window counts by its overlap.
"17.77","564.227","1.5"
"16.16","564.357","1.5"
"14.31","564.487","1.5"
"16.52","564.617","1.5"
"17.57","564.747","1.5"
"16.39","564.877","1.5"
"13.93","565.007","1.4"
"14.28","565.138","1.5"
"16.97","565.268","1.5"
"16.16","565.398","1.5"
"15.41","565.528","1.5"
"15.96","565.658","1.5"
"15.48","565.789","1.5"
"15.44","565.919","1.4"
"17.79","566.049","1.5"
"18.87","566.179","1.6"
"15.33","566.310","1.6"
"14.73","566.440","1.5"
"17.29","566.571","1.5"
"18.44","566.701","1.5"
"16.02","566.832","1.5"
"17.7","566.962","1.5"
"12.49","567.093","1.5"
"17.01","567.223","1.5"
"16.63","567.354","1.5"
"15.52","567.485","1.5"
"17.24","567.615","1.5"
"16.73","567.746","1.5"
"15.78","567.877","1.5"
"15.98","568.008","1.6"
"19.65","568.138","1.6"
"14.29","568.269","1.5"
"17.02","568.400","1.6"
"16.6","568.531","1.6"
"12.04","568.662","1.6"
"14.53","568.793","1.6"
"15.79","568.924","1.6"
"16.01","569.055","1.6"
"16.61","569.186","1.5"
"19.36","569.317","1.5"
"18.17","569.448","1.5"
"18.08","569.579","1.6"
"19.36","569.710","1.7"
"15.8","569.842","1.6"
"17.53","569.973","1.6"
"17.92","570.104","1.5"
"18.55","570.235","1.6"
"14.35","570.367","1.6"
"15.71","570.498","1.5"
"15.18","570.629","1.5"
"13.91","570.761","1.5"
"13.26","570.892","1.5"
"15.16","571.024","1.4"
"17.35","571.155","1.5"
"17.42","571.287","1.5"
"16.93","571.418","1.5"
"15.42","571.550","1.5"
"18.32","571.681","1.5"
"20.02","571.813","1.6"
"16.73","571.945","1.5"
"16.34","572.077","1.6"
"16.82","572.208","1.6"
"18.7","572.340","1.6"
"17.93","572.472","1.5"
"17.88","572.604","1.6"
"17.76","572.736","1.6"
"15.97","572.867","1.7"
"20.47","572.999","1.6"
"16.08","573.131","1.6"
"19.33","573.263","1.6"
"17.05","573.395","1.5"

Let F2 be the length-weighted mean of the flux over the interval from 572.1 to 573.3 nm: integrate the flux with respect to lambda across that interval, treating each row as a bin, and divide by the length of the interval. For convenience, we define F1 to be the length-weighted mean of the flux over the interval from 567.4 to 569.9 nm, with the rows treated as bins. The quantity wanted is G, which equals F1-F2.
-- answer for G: -1.2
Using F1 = 16.6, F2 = 17.8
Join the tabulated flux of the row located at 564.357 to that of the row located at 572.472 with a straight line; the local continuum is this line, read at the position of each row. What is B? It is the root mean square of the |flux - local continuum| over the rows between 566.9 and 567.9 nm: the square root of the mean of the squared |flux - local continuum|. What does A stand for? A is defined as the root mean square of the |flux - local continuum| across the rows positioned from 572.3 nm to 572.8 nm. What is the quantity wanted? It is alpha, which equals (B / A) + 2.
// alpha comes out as 6.0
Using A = 0.4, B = 1.68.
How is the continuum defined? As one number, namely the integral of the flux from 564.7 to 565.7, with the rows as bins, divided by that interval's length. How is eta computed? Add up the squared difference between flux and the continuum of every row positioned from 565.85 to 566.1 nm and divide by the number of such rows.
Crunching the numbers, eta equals 2.0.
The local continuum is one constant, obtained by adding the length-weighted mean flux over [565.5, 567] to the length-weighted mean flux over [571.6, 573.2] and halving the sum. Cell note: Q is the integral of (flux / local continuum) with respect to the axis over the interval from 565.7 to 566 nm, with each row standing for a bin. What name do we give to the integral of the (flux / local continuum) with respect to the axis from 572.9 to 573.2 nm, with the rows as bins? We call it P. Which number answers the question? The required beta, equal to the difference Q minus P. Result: -0.04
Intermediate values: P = 0.32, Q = 0.27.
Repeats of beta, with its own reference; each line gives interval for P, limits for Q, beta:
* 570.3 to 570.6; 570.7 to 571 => -0.02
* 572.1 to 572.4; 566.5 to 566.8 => 0.00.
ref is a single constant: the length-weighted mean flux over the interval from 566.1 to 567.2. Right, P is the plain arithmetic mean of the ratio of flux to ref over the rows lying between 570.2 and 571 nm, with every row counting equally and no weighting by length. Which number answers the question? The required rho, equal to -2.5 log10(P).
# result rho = 0.086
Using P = 0.92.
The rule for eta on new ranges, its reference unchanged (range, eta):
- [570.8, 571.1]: 3.4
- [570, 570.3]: 6.0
